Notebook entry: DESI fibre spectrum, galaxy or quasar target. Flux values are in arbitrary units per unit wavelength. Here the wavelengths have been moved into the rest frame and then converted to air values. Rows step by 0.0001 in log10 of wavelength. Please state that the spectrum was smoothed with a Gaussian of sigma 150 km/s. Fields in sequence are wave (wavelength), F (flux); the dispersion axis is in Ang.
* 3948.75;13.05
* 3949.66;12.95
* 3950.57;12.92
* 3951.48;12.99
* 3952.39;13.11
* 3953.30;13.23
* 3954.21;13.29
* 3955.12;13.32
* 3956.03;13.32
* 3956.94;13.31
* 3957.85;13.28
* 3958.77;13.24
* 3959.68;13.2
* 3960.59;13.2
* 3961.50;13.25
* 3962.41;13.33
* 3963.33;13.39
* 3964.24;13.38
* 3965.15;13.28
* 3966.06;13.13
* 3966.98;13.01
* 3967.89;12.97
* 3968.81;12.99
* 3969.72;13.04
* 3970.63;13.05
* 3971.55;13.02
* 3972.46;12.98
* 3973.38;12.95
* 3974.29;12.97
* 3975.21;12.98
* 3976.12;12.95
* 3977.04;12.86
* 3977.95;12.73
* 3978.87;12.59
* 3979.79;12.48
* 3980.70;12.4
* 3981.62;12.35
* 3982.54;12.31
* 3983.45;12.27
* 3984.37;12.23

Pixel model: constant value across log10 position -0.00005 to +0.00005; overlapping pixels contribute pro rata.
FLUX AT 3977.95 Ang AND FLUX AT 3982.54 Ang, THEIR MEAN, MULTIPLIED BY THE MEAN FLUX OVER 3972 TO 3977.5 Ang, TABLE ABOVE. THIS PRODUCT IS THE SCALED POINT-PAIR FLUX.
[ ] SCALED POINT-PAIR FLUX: 162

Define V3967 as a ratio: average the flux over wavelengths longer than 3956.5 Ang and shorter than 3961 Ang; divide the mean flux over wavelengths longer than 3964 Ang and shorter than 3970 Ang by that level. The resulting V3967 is 0.99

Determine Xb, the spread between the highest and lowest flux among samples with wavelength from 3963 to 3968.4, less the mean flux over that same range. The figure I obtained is -12.8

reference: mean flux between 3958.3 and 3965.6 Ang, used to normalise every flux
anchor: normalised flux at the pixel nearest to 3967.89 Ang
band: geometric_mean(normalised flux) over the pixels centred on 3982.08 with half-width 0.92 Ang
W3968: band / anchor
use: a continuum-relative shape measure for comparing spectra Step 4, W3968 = 0.951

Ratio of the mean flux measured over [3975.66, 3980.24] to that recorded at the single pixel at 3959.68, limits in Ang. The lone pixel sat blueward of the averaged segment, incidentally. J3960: 0.964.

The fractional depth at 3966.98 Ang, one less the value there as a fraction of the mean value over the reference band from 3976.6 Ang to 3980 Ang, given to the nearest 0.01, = -0.03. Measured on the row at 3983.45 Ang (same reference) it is 0.03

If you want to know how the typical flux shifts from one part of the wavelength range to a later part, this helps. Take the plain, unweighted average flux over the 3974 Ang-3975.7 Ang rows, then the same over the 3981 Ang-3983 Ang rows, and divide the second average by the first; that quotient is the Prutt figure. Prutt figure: 0.95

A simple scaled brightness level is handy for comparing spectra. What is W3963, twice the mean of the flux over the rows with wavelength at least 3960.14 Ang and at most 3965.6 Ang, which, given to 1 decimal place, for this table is 26.6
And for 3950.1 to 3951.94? 25.9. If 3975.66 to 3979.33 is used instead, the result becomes 25.6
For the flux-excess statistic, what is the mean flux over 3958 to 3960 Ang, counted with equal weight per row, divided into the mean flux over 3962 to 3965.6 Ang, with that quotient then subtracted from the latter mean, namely 12.3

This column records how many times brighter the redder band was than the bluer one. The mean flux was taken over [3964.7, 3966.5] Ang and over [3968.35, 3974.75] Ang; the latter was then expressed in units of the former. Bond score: 0.98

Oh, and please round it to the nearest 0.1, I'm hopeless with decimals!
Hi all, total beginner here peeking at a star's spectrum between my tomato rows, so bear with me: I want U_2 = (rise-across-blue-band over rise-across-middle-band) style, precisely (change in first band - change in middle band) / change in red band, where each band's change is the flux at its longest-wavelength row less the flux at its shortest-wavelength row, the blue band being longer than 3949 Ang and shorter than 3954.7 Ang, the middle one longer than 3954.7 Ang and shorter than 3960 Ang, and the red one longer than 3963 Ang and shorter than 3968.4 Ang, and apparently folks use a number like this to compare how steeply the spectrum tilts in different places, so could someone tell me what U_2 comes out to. -1.1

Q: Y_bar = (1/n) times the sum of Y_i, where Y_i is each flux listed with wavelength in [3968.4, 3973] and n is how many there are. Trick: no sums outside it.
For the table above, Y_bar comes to 13.02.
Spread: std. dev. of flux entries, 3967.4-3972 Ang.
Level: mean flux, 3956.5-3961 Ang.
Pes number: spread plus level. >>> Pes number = 13.3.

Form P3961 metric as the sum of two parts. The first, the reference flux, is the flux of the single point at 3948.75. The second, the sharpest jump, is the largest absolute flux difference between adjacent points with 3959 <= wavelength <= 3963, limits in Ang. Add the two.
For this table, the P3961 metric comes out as 13.1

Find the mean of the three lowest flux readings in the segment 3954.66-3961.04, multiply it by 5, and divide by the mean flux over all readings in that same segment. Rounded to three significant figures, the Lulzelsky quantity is 4.98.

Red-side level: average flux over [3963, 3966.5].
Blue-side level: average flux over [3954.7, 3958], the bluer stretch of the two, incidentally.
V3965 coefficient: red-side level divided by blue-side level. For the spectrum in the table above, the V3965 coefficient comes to 1.00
